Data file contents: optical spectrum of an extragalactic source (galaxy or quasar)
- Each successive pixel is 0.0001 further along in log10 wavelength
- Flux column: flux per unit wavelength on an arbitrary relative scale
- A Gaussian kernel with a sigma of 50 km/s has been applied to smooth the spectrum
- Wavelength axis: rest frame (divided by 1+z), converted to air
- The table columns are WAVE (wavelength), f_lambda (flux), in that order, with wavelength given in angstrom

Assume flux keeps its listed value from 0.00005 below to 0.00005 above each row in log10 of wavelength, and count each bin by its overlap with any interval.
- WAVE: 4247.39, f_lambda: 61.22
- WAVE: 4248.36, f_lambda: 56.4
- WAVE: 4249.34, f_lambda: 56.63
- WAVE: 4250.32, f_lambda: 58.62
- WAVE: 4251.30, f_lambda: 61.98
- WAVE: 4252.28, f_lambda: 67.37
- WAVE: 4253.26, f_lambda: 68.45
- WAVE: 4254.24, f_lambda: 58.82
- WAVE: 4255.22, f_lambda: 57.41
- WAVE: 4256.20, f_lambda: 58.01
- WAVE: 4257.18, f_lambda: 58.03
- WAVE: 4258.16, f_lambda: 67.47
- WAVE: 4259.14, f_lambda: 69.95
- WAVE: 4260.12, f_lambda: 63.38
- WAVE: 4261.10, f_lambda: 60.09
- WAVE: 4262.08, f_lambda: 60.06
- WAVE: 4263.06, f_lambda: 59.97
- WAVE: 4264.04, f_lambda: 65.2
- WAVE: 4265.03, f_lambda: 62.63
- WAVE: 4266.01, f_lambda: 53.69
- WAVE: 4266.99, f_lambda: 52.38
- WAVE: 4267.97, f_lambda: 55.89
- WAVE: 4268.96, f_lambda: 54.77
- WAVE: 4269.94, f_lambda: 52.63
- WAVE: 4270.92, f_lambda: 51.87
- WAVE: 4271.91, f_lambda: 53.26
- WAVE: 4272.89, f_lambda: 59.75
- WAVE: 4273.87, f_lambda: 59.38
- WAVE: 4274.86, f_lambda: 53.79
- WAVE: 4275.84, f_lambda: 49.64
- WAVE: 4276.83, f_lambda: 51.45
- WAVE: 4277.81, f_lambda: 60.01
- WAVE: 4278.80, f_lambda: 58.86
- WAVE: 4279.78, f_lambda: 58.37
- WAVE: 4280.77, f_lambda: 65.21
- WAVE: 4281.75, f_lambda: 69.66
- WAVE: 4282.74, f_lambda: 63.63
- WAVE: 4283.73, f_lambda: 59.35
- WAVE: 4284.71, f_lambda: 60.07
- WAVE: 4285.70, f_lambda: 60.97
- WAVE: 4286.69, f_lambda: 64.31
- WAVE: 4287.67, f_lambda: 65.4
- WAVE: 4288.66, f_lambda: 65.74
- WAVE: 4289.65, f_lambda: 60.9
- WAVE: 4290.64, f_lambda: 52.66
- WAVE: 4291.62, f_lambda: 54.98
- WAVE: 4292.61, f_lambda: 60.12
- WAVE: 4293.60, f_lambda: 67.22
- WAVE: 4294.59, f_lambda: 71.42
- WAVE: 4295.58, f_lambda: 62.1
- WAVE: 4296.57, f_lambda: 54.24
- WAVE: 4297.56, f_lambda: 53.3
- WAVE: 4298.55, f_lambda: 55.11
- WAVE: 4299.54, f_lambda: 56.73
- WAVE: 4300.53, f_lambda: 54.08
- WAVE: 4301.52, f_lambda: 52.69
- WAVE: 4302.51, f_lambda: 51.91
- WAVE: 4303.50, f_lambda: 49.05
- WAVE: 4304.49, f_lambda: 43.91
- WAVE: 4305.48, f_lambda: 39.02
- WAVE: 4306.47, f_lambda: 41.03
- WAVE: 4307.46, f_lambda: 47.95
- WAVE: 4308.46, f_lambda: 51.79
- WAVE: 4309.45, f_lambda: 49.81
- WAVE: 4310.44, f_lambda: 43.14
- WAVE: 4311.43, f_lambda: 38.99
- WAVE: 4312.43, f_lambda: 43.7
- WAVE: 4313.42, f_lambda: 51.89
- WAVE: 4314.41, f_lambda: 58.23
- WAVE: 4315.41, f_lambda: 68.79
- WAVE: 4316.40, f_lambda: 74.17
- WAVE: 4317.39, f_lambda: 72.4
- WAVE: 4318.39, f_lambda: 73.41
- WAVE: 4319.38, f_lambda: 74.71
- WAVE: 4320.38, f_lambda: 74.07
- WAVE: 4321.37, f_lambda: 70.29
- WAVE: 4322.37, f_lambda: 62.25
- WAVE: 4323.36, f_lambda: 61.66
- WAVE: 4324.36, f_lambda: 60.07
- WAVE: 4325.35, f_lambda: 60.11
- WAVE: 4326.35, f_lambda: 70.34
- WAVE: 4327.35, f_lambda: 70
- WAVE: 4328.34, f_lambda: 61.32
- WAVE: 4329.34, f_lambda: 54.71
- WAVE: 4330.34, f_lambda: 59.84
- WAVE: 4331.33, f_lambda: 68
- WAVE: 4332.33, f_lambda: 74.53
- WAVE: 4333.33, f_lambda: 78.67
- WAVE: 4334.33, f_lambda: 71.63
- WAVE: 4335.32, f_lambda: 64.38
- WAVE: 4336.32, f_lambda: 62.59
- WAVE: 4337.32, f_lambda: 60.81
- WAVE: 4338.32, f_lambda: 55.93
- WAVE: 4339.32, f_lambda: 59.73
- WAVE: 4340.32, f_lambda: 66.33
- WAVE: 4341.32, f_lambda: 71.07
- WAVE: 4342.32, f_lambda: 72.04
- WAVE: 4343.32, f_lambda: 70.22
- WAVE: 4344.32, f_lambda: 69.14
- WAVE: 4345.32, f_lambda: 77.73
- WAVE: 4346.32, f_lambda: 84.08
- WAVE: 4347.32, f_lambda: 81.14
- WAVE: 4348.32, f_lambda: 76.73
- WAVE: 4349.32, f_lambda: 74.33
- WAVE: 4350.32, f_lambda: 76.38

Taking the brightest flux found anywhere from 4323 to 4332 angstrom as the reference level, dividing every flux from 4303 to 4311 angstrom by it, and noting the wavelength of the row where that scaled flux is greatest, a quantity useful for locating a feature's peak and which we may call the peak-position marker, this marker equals 4308.46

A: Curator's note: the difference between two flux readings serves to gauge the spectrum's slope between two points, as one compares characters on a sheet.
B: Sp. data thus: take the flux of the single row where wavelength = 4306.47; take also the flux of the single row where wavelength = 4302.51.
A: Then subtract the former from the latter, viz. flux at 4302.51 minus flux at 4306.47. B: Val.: 11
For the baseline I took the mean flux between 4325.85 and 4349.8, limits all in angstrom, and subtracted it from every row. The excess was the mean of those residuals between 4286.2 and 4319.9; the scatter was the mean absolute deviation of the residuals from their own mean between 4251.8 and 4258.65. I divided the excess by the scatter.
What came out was -2.6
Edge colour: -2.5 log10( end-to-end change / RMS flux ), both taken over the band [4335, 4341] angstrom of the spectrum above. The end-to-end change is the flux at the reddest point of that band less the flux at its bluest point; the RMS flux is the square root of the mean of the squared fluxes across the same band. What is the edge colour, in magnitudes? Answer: 3.8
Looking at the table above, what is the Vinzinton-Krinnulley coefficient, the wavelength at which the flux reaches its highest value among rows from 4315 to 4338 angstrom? 4333.33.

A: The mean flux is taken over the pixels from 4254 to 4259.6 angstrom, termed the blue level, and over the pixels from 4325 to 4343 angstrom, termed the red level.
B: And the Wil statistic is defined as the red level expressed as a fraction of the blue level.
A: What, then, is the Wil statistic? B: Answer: 1.07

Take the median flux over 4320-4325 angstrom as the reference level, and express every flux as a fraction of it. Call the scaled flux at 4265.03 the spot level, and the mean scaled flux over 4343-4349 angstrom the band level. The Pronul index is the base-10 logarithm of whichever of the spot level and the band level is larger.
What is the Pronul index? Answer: 0.09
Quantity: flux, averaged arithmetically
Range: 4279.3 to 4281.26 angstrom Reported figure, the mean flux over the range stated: 62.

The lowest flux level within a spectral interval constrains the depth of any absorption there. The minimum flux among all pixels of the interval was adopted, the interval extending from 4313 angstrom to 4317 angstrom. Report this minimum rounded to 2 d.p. 51.89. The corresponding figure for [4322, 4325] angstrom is 60.07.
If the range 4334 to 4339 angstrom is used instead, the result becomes 55.93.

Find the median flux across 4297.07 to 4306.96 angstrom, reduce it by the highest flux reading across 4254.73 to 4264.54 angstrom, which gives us -18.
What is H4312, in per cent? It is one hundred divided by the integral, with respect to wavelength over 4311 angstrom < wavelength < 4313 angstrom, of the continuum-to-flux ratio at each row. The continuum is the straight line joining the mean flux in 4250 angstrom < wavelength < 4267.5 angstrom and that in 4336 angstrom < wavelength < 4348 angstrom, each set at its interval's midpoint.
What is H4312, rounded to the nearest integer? 31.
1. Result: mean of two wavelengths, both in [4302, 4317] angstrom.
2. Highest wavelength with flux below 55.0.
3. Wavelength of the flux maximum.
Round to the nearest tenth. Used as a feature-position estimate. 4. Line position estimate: 4314.9 angstrom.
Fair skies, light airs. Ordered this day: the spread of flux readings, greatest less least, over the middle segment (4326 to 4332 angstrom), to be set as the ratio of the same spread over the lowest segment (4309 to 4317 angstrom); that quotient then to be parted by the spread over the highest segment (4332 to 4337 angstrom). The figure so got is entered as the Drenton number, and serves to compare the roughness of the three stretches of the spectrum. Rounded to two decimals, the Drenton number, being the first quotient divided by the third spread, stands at 0.03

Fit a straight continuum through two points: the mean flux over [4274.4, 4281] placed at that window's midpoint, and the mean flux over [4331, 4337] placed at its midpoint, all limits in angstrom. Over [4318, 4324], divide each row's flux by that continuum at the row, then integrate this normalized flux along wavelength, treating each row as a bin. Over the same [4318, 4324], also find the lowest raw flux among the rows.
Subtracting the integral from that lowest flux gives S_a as 55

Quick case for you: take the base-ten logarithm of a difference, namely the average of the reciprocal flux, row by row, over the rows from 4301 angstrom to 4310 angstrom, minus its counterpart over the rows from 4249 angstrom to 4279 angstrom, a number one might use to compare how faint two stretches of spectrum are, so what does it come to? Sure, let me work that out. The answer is -2.38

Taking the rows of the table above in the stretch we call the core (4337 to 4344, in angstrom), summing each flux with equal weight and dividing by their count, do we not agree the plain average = 65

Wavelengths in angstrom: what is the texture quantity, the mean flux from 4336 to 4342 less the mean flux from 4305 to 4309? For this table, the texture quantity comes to 18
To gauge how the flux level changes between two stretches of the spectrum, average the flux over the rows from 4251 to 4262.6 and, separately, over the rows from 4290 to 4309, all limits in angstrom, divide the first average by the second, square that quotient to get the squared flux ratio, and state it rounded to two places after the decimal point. 1.36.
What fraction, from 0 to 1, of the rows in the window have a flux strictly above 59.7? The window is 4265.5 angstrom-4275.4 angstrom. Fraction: 0.10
